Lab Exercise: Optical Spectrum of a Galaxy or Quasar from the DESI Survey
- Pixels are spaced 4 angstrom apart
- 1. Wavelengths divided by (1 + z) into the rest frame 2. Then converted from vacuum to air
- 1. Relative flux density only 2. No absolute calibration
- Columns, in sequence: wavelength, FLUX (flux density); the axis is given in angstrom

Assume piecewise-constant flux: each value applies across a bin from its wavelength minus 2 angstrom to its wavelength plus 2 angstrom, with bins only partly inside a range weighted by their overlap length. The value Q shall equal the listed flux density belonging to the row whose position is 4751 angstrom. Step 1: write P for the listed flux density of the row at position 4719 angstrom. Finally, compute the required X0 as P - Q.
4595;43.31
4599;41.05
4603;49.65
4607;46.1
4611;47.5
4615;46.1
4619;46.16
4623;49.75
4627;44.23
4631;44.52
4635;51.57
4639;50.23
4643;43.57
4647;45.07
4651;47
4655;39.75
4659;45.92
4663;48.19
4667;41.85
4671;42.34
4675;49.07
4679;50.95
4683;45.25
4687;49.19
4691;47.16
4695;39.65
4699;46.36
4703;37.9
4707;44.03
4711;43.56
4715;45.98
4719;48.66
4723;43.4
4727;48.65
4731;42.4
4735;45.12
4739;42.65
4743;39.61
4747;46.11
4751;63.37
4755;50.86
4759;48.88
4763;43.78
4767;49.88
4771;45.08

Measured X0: -15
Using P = 48.66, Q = 63.37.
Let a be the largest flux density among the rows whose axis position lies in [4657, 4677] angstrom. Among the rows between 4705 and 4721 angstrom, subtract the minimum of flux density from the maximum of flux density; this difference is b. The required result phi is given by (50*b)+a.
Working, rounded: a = 49.07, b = 5.1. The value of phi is 304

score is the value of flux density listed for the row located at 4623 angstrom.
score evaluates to 49.75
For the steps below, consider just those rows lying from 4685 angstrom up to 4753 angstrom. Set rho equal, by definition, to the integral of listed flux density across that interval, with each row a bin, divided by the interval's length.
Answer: 45.5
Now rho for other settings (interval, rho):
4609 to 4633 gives 46.4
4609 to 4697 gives 46.1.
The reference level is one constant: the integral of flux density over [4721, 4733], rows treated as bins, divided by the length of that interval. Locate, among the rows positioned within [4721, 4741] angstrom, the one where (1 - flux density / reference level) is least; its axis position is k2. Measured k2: 4727 angstrom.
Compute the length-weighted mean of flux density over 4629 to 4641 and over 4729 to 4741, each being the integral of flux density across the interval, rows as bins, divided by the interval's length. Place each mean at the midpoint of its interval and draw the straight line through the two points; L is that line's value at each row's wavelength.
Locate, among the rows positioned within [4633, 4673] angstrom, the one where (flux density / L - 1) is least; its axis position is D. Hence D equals 4655 angstrom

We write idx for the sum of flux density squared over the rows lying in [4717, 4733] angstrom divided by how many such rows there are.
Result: 2104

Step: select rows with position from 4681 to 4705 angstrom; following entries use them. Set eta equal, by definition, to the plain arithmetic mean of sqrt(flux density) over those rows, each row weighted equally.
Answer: 6.64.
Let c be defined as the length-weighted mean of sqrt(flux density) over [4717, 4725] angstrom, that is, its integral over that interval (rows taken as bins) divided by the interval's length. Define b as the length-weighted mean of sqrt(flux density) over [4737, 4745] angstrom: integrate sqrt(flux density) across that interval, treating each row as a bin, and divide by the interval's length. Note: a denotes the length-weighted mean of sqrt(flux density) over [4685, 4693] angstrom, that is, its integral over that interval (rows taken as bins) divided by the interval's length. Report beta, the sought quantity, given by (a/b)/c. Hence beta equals 0.160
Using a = 6.9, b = 6.41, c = 6.78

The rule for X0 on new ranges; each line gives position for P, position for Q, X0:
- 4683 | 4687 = -4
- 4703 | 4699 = -8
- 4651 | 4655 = 7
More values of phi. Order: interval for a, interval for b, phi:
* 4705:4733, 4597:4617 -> 479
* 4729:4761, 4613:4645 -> 463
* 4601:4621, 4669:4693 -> 480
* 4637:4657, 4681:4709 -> 615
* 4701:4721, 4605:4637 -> 416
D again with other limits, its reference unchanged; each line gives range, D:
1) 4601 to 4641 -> 4627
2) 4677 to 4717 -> 4703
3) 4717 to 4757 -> 4743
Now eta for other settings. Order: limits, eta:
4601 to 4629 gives 6.86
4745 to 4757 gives 7.29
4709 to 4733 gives 6.74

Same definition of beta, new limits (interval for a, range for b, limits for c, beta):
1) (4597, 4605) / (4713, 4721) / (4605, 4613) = 0.143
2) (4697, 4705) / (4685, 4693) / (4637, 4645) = 0.136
